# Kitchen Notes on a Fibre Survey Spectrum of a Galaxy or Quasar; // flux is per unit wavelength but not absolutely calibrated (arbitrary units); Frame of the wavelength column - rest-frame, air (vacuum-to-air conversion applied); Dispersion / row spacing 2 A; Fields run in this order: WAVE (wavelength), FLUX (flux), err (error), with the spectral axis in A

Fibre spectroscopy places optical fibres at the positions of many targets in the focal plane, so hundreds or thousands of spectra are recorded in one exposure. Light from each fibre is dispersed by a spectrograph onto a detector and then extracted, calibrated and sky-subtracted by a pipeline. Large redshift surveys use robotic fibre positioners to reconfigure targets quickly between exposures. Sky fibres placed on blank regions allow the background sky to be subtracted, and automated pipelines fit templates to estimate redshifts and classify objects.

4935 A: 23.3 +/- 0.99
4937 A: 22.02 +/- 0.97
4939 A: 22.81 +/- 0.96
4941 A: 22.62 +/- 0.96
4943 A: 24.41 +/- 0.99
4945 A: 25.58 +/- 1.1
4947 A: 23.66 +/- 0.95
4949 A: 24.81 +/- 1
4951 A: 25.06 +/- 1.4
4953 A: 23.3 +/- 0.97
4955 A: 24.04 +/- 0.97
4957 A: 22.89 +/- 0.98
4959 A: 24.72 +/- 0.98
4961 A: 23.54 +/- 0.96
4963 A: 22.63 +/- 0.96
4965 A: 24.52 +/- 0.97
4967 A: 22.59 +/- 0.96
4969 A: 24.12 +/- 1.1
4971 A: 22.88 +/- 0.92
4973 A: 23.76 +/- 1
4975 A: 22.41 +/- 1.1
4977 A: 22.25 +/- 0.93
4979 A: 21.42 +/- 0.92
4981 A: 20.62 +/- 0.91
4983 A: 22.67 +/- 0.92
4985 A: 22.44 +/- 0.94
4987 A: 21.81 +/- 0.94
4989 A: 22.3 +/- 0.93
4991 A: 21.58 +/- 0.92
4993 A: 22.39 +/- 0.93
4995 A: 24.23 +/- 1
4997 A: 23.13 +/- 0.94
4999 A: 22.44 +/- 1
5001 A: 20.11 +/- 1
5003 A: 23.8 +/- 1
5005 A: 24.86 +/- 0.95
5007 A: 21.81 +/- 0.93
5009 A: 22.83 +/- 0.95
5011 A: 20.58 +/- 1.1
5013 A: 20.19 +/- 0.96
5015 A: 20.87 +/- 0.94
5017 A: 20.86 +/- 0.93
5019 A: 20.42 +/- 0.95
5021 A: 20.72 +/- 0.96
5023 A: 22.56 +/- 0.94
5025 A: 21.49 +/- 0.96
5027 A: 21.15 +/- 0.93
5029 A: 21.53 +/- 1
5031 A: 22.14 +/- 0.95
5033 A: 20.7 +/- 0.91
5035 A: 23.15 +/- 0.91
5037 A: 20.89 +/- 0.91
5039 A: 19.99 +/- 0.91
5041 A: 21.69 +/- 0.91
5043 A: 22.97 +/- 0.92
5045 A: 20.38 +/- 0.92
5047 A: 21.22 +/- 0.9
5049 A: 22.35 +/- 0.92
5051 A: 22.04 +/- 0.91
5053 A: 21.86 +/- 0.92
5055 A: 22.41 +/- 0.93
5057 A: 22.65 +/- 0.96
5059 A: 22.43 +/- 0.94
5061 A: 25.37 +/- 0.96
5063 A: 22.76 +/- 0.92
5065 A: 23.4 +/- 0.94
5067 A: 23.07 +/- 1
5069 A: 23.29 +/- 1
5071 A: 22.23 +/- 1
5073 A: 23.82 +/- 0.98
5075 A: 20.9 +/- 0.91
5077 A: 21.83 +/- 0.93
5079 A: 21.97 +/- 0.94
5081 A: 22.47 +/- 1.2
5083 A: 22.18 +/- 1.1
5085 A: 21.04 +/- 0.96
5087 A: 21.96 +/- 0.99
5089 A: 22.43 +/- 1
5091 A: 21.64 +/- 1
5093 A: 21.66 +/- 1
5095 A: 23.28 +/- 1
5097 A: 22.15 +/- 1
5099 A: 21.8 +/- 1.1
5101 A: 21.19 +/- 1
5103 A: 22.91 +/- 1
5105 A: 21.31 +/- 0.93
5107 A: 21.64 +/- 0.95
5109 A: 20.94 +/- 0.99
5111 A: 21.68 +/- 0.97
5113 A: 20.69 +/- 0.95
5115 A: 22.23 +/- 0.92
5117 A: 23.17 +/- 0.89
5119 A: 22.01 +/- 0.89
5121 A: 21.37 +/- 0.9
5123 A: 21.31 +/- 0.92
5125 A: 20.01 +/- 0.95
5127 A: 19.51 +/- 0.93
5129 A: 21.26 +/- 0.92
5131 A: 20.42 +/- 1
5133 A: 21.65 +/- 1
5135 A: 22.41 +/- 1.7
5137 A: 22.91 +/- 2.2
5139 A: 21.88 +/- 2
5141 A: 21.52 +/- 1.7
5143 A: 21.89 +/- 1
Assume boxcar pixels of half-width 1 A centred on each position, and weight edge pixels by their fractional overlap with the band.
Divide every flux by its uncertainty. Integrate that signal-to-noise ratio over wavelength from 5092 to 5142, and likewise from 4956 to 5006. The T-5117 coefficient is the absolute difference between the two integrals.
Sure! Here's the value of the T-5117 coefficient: 145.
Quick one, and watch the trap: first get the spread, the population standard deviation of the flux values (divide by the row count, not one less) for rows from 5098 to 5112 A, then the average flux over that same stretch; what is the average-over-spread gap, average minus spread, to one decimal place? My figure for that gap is 21.0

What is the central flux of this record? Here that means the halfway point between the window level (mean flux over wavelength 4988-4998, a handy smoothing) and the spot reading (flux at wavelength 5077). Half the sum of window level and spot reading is 22.3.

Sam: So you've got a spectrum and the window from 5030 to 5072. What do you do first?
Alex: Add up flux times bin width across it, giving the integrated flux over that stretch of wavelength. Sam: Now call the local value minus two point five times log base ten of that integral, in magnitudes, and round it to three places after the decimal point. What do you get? -7.426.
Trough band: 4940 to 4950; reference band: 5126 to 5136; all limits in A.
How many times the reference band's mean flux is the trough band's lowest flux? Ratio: 1.07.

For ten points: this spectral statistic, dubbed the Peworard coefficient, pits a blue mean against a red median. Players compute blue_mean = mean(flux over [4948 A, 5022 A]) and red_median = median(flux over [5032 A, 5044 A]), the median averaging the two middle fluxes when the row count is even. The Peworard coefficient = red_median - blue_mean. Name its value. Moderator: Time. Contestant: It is -1.3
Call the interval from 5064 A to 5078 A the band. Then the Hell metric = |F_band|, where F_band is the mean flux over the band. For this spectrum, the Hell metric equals 22.6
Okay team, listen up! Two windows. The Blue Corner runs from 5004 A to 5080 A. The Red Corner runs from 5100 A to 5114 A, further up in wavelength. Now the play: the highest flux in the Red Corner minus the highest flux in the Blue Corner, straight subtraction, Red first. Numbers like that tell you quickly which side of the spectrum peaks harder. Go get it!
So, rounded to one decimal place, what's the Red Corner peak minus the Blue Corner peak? -2.5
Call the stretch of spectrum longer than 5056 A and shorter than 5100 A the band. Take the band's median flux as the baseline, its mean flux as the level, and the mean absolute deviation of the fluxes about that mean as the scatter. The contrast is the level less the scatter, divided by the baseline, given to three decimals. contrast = 0.974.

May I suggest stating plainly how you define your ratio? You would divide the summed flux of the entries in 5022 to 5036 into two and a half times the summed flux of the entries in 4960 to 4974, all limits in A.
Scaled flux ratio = 2.69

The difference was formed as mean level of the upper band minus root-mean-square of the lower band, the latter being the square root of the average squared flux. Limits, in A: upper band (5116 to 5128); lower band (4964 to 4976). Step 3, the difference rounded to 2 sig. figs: -2.2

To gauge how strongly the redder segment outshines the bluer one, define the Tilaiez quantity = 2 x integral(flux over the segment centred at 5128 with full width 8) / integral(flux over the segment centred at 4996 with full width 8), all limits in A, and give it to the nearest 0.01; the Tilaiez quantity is 1.76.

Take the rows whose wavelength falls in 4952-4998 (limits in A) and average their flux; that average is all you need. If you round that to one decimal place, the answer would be 22.9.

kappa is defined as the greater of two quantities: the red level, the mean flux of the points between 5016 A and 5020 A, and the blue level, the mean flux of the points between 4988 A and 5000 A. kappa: 22.7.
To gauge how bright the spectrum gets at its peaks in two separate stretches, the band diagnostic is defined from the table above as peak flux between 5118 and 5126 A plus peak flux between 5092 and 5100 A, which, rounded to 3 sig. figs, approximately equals 45.3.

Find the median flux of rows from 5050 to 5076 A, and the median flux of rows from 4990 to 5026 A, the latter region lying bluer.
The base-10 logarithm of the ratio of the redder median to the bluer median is 0.019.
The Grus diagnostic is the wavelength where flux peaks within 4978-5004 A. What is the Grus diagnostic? 4995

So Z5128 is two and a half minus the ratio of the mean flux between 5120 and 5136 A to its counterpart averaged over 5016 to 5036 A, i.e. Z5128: 1.52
